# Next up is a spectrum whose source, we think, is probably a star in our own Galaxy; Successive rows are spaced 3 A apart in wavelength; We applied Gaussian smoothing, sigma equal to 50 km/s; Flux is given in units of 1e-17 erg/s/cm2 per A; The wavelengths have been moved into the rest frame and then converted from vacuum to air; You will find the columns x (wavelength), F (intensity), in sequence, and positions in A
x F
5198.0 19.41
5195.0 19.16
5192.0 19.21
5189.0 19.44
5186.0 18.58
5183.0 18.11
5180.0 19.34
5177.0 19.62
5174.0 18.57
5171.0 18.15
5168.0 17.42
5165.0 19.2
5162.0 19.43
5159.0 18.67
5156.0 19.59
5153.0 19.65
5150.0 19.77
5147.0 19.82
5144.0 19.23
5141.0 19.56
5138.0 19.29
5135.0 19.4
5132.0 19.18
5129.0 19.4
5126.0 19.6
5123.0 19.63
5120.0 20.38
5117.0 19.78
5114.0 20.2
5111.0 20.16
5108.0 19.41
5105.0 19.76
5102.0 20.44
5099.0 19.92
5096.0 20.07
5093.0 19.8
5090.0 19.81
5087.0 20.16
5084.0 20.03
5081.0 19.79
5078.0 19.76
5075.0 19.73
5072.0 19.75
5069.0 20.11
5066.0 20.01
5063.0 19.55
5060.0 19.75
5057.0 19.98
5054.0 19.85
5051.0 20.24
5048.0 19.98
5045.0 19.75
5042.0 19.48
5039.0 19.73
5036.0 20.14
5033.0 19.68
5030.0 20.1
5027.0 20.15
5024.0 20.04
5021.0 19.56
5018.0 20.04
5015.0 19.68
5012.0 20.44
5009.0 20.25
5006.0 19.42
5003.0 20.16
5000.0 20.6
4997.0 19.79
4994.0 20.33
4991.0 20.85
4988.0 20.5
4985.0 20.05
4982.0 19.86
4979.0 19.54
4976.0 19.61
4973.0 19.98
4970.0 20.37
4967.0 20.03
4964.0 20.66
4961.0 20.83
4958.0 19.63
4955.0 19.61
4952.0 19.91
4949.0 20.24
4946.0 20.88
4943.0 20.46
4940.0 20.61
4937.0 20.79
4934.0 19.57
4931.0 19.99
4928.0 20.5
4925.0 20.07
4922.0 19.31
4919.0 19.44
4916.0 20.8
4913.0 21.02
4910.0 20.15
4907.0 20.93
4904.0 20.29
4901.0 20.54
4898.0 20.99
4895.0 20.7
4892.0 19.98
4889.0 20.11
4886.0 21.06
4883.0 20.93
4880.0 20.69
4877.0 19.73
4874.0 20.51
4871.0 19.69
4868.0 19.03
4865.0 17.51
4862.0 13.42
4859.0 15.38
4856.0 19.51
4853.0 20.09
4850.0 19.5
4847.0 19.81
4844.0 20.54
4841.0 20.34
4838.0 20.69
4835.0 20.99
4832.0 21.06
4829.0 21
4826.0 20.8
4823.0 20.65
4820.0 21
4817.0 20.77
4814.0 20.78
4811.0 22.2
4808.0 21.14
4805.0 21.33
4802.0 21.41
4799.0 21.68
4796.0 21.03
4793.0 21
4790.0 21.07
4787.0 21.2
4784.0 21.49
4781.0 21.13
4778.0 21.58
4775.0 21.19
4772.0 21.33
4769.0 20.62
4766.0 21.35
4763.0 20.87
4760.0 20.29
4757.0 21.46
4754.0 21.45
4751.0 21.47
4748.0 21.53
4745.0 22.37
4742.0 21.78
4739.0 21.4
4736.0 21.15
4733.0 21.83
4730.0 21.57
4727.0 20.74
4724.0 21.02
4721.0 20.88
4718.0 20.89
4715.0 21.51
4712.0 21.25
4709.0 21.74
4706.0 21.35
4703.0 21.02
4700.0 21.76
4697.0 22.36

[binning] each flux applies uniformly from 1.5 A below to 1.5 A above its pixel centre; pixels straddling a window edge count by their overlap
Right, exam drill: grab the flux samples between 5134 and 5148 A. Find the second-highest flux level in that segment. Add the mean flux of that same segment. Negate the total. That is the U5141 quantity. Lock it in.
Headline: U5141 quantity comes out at -39.0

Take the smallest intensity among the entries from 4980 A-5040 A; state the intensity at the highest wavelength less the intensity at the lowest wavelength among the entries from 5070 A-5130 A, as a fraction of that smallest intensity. -0.02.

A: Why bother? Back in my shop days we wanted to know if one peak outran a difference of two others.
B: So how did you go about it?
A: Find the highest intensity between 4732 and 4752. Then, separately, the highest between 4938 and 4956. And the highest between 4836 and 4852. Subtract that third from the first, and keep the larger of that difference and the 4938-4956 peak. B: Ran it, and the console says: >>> 20.9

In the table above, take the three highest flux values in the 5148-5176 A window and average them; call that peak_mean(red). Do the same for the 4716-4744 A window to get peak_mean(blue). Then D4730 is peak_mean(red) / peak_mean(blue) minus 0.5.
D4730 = 0.41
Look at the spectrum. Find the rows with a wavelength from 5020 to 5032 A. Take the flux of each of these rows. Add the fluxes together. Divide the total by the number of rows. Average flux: 20.0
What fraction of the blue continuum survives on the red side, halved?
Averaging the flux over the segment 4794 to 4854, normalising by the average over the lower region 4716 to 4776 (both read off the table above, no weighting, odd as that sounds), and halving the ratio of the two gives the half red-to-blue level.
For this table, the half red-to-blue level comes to 0.490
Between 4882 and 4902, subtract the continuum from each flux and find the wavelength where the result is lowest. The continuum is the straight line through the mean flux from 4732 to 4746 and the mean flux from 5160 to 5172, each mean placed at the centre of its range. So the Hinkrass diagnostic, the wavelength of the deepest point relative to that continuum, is 4892.0 A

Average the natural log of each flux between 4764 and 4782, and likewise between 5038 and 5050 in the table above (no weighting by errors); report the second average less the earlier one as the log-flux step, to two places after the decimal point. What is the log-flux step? -0.07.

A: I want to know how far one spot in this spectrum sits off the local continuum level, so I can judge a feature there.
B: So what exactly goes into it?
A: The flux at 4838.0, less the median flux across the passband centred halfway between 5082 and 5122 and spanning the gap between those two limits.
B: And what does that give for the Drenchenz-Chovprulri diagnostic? 0.7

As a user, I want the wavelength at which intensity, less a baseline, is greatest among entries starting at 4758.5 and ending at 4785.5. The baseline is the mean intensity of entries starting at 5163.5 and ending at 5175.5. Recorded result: 4778.0 A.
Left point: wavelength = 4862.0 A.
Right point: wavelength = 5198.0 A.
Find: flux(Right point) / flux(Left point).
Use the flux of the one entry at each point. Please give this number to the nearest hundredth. 1.45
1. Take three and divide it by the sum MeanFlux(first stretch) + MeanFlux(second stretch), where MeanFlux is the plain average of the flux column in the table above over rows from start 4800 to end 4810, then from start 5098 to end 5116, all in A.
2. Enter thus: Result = 0.073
